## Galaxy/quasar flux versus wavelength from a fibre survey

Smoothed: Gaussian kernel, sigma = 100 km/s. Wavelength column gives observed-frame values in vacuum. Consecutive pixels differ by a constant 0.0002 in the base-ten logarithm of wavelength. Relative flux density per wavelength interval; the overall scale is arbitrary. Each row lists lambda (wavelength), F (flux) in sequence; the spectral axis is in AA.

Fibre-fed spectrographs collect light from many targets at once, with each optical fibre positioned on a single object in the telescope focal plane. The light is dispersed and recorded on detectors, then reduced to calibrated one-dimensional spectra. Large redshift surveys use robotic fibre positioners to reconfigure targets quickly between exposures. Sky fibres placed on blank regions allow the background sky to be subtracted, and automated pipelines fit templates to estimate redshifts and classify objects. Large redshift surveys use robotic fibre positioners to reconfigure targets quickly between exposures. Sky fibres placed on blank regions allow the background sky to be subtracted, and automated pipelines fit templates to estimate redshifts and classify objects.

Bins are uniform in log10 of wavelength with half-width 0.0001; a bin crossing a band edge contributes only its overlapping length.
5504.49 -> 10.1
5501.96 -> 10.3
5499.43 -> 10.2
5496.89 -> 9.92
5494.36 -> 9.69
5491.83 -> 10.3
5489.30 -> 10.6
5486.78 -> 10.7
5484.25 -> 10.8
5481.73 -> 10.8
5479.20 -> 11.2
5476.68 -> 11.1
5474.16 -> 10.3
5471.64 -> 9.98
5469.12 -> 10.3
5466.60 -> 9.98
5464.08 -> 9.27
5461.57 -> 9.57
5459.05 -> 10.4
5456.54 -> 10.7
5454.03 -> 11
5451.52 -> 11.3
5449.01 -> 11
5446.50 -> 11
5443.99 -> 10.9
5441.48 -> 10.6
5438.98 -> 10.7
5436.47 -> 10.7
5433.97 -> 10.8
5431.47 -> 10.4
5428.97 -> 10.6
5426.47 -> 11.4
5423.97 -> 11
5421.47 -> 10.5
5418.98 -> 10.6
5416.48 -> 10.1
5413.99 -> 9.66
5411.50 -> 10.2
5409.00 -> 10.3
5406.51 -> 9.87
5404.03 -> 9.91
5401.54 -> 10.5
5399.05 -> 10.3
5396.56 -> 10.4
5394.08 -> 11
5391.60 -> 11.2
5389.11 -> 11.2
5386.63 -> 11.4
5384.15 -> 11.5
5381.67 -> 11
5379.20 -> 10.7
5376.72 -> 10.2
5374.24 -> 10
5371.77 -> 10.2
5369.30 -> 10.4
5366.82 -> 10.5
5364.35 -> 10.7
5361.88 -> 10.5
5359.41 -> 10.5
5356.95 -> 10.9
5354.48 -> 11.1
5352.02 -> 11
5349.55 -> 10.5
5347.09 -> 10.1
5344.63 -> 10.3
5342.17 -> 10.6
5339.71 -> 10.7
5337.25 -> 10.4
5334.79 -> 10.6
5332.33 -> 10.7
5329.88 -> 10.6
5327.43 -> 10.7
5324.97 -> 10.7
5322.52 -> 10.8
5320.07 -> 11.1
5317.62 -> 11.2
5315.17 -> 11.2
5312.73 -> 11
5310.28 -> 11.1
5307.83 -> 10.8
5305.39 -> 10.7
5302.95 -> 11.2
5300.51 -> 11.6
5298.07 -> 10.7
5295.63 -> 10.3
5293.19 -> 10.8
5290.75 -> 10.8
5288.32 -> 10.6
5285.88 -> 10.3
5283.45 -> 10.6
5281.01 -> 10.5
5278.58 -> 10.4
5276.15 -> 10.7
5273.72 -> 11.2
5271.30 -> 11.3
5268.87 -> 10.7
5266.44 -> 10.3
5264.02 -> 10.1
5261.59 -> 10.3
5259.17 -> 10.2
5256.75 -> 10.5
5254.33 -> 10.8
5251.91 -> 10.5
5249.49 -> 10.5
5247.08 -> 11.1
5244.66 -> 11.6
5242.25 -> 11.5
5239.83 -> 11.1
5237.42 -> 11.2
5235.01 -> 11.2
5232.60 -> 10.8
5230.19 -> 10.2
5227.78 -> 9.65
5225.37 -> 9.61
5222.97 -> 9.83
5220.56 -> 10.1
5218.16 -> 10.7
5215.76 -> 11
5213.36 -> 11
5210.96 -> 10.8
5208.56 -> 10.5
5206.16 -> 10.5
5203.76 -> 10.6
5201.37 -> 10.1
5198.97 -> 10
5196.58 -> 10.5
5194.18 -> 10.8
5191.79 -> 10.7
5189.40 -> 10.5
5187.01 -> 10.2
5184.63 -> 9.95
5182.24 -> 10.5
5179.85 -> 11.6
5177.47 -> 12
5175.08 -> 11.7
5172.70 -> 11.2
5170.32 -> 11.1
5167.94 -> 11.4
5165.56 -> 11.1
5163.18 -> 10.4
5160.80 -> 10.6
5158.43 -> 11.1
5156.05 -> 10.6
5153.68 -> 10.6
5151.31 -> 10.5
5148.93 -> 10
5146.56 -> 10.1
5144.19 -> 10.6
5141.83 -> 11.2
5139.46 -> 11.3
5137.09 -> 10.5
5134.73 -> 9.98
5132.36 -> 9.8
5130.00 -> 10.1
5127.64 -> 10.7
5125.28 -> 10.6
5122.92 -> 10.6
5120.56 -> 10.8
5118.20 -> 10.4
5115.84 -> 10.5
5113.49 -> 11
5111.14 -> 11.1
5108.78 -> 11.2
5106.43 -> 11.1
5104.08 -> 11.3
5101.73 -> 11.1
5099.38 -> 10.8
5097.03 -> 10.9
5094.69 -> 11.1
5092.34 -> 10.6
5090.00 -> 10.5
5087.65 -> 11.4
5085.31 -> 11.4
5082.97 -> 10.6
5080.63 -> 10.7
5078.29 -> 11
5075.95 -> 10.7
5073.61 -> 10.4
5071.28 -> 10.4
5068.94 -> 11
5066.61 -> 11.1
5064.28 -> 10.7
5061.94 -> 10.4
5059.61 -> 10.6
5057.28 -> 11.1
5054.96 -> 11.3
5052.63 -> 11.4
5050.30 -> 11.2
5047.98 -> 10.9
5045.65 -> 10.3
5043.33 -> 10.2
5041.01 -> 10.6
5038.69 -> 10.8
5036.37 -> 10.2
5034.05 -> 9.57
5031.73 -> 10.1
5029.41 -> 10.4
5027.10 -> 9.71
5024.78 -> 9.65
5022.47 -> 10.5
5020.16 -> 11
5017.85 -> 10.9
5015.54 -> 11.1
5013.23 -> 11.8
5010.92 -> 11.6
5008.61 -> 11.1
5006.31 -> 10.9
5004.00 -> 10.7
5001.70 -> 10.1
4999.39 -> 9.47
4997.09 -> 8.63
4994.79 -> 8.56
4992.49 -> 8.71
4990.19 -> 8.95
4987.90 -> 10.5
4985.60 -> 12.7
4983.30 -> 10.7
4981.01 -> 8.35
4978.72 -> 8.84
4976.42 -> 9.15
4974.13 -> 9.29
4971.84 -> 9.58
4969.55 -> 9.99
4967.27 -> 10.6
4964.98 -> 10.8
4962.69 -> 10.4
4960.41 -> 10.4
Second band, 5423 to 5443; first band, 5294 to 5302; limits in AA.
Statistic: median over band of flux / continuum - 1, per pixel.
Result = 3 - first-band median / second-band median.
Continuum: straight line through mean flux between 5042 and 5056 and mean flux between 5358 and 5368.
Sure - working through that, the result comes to 2.7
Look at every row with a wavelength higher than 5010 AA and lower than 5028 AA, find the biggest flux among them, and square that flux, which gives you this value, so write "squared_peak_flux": 139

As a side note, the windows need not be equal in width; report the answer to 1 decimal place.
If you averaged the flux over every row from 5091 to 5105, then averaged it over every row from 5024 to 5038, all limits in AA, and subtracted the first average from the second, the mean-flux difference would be -1.0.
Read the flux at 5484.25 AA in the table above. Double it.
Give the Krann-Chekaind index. 21.6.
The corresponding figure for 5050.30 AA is 22.4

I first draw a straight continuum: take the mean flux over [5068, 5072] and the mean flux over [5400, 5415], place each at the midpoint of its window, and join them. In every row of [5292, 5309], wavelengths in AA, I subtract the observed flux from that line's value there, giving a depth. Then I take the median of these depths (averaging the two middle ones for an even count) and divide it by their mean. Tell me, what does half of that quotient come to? 0.43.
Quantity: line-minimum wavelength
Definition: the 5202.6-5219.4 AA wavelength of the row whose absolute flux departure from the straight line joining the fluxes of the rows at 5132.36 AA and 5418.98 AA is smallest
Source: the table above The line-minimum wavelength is 5208.56 AA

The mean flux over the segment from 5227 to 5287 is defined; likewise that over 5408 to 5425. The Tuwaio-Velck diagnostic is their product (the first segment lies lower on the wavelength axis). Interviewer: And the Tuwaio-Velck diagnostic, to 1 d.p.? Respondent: 110.5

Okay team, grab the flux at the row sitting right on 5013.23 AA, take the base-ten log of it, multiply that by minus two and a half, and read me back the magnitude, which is -2.68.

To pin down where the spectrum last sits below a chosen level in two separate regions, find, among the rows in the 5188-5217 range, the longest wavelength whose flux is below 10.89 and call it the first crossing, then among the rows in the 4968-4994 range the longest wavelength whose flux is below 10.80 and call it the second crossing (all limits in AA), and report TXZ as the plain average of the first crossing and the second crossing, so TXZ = 5101.7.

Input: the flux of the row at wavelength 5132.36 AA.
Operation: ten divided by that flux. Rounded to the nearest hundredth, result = 1.02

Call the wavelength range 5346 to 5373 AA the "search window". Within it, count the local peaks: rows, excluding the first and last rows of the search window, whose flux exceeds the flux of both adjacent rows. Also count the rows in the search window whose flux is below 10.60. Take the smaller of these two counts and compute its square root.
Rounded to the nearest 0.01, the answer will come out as 1.41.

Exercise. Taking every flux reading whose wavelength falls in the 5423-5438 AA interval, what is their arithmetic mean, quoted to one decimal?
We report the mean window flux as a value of 10.8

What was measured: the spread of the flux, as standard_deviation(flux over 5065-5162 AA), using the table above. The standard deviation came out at 0.40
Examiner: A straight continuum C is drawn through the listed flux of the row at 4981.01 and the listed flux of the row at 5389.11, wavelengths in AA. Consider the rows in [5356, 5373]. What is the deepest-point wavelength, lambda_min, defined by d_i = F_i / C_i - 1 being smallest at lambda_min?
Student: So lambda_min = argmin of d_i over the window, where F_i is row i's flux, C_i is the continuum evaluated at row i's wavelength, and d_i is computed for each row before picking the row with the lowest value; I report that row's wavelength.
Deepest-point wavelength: 5371.77 AA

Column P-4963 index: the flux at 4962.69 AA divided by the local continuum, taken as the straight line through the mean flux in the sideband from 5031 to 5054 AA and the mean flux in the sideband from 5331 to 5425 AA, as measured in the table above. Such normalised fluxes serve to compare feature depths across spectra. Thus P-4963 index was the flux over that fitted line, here 0.99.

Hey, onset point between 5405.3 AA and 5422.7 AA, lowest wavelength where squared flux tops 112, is 5418.98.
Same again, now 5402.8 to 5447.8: 5418.98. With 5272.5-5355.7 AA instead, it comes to 5273.72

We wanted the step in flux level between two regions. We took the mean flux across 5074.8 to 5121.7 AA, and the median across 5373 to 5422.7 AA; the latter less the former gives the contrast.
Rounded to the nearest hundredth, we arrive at -0.46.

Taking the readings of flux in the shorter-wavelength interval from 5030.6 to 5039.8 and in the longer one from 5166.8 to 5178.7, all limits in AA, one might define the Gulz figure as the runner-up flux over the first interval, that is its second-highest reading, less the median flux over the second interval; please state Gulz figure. -1.2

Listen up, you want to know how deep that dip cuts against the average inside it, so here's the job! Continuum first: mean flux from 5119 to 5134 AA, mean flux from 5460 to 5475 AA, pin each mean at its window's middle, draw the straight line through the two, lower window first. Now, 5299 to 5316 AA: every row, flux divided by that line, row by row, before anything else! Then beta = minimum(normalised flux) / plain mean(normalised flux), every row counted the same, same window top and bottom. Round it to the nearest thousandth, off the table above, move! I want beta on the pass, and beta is 0.965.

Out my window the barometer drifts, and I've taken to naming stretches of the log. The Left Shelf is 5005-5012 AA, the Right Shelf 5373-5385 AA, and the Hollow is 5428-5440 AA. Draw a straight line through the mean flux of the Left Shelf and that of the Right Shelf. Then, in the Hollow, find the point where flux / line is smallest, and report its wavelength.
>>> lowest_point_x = 5431.47 AA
